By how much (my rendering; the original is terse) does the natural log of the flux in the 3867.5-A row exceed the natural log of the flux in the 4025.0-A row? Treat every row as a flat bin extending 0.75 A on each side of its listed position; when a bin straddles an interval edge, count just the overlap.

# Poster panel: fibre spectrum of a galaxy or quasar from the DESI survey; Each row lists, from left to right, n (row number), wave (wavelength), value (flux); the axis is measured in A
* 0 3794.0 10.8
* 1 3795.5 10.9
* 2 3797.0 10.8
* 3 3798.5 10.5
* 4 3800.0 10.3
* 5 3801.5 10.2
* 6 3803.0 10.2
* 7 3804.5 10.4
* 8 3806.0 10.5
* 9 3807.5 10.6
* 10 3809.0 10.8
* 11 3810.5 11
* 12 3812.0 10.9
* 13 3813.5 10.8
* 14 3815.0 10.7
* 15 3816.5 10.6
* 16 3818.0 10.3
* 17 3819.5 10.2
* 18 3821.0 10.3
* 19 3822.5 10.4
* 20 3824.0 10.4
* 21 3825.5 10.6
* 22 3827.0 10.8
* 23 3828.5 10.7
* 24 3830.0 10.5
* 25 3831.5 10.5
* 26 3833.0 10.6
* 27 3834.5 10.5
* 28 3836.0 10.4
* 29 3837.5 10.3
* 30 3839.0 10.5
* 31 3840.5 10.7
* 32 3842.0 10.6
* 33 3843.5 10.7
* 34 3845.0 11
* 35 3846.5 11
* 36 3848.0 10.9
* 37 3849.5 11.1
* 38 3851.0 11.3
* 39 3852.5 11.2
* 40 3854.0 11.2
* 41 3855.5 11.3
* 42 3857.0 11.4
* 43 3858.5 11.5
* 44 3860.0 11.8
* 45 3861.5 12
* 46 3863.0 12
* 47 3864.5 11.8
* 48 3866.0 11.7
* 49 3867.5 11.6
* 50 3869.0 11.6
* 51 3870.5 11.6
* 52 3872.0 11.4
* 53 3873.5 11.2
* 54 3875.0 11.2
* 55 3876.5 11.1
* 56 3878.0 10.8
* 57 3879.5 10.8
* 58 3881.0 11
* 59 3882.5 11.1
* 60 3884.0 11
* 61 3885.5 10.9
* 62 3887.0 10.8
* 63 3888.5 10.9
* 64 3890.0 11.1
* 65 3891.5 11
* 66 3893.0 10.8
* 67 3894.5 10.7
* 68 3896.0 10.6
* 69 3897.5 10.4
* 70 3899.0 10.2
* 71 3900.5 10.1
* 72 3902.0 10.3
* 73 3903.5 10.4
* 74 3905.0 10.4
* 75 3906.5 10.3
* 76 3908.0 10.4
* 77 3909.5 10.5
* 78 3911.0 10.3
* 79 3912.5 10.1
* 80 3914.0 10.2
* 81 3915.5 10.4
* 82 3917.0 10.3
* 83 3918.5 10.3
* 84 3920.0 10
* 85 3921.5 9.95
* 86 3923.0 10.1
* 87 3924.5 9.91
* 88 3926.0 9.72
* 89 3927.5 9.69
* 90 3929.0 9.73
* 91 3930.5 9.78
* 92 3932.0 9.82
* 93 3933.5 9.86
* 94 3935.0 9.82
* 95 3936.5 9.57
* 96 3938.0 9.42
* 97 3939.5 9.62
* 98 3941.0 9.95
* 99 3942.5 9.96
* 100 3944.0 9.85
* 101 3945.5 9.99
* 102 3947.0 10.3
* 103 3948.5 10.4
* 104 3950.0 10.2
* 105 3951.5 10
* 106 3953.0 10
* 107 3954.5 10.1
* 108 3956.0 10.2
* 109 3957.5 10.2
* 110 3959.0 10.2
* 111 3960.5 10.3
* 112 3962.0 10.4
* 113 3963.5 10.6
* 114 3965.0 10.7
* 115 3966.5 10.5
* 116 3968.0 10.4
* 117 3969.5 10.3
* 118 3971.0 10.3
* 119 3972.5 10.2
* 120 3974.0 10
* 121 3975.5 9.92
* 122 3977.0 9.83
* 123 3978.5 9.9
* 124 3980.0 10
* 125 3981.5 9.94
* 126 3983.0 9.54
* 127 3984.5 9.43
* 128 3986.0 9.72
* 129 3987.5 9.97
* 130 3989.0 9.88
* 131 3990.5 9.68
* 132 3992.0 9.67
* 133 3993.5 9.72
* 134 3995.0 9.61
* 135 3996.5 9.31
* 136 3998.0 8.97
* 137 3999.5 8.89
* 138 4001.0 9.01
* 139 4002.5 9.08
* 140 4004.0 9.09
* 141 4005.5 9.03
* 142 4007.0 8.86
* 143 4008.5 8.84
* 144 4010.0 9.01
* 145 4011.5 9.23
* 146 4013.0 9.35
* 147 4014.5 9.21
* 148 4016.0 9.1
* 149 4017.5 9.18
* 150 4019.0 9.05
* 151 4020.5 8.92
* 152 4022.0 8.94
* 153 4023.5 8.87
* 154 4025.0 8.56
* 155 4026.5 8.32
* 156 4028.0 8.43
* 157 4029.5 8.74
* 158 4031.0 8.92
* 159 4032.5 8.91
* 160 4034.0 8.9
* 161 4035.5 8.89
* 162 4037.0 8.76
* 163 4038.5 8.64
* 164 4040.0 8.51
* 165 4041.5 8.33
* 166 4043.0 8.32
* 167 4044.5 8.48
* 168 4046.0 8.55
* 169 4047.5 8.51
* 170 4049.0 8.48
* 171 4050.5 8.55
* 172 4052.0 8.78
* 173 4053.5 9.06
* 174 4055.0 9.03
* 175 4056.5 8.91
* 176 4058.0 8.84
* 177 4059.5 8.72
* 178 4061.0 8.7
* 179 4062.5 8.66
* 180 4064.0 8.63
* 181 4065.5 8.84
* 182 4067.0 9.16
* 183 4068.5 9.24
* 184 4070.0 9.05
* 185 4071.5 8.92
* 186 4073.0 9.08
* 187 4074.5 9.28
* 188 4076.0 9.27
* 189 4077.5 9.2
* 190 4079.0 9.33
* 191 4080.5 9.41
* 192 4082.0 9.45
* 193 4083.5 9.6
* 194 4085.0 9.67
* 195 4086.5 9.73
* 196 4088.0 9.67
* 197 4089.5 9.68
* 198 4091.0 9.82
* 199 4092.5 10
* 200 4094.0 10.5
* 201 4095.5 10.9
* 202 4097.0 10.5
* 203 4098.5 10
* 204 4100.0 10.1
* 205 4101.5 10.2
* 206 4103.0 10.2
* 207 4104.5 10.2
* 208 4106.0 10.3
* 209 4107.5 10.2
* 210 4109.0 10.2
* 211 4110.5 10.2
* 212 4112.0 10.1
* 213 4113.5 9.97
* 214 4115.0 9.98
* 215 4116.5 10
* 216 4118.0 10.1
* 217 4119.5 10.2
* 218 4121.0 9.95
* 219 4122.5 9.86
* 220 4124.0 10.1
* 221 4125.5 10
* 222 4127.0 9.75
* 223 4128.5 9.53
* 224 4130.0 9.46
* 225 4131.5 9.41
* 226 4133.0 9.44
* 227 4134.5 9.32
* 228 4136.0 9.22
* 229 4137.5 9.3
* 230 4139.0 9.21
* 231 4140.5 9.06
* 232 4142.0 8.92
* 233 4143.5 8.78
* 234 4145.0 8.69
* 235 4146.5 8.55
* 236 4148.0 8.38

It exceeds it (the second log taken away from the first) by 0.3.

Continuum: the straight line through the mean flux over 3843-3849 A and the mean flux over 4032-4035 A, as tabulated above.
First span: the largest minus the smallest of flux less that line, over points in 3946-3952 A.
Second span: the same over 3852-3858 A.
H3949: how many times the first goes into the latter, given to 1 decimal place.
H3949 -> 0.7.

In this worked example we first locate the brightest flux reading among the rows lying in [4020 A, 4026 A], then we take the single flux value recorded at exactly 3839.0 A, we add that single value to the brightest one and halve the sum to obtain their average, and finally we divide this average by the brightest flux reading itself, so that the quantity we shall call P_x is 1.09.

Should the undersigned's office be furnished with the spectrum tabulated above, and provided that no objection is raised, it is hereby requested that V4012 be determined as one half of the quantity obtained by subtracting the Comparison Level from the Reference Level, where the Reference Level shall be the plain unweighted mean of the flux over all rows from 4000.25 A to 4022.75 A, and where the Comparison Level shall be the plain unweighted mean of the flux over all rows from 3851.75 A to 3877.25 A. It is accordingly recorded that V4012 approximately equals -1.2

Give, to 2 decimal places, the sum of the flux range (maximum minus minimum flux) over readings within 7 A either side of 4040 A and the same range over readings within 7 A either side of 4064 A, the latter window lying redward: 1.19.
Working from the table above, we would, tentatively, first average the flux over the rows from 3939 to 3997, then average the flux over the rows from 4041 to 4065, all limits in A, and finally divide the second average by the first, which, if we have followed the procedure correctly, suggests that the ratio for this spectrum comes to 0.86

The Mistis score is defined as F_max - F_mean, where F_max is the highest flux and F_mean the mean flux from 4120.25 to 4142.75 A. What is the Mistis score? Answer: 0.60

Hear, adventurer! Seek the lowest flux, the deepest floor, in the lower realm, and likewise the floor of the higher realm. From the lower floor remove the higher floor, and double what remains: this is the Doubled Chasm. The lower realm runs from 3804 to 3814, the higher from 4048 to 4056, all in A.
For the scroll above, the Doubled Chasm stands 3.8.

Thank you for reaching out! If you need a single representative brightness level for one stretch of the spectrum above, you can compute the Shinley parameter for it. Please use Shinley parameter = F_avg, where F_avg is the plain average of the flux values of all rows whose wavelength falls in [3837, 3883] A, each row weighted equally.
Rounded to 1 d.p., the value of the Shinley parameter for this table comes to 11.2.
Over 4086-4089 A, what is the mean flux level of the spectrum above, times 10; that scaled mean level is 97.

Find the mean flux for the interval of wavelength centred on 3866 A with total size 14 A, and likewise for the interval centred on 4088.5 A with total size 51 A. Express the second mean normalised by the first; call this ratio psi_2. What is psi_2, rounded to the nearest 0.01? 0.83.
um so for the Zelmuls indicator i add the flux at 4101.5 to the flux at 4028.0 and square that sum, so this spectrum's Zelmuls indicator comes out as 347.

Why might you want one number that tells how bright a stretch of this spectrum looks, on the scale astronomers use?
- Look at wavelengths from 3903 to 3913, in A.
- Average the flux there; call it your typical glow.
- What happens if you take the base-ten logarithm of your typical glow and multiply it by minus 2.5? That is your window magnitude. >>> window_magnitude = -2.54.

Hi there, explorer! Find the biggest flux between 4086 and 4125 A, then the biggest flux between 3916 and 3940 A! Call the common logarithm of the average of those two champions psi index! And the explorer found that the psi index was 1.03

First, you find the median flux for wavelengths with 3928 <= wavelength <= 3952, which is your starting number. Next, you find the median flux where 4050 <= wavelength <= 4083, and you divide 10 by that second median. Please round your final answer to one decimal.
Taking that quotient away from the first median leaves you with 8.7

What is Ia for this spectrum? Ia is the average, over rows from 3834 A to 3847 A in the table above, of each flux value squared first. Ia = 113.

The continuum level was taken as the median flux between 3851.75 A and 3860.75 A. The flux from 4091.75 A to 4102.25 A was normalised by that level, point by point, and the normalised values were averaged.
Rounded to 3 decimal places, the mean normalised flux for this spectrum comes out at 0.909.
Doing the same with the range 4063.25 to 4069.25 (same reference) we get 0.790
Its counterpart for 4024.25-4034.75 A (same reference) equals 0.765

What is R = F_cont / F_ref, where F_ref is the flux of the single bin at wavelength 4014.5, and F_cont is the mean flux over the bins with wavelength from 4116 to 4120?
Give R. 1.10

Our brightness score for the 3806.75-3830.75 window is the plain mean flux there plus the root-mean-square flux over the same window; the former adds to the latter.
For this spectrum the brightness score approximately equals 21.2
